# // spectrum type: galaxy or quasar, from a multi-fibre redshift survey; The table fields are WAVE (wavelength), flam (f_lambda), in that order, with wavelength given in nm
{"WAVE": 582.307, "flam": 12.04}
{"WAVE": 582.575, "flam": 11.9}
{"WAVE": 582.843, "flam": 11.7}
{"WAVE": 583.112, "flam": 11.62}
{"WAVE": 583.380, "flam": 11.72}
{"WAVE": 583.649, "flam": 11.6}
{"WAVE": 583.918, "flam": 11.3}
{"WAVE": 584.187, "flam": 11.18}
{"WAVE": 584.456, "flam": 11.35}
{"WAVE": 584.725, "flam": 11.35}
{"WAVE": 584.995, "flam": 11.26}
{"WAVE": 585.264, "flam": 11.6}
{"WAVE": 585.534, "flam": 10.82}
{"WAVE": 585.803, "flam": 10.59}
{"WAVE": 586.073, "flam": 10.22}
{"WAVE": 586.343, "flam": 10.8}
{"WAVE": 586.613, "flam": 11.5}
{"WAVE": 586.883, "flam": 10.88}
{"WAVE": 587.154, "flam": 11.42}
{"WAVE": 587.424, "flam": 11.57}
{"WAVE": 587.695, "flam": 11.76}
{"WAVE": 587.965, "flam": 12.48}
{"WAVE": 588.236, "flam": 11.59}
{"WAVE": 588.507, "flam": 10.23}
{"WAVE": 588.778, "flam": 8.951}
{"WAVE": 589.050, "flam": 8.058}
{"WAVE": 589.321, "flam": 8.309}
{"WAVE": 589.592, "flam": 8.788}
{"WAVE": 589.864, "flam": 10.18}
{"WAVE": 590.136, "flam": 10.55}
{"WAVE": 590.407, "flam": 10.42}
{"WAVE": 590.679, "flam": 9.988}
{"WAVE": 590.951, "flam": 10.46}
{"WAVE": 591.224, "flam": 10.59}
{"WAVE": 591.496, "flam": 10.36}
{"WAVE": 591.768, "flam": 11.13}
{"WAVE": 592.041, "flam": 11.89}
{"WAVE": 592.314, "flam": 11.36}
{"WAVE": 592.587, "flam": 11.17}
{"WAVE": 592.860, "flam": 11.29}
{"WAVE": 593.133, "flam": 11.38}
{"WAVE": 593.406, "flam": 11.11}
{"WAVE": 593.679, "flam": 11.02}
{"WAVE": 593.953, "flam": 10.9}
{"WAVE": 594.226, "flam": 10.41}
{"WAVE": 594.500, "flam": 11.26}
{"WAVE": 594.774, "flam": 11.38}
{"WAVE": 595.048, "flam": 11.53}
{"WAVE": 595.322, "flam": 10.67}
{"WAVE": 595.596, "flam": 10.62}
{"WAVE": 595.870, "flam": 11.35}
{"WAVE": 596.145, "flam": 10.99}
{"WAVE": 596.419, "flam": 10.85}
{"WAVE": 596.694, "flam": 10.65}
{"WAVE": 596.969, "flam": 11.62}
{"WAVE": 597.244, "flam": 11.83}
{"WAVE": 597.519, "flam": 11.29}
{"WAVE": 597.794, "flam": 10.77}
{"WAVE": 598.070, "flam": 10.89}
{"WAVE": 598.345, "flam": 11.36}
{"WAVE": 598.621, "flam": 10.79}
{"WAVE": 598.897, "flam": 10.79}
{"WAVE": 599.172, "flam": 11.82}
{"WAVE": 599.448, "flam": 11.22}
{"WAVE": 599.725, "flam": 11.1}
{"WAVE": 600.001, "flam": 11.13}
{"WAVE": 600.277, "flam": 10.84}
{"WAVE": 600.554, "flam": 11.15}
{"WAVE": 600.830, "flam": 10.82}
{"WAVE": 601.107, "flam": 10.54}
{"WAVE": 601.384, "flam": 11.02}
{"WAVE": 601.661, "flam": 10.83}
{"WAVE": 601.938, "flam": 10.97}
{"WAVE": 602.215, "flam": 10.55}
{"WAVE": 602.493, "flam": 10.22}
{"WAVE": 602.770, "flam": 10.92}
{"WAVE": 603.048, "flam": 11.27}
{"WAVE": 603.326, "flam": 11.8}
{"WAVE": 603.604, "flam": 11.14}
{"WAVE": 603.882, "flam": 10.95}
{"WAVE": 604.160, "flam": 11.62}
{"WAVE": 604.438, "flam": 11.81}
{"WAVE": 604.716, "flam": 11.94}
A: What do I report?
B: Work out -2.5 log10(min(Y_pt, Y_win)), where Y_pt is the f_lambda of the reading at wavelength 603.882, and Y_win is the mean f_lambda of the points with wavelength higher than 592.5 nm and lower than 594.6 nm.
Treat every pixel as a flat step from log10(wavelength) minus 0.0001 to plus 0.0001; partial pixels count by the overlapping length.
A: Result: -2.60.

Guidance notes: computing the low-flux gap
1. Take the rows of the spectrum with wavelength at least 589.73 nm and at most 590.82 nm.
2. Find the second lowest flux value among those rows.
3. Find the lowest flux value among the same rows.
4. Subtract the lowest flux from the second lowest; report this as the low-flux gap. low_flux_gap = 0.192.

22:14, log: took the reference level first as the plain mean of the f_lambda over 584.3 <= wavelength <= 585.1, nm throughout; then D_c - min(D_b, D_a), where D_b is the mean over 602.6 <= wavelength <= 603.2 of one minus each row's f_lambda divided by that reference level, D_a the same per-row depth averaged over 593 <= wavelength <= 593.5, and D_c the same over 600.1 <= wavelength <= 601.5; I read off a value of 0.033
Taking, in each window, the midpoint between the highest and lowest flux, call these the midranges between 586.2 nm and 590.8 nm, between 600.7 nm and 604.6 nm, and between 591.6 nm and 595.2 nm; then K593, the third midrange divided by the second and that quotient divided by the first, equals 0.099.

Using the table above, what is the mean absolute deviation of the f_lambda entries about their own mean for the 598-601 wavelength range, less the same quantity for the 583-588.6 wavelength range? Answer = -0.17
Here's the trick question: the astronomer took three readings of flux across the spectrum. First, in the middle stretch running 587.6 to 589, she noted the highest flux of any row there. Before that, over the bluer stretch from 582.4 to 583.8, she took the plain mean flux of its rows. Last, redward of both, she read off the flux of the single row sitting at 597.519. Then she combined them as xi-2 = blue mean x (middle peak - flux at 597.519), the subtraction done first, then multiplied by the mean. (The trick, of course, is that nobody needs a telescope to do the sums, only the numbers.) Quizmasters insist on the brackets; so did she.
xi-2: 14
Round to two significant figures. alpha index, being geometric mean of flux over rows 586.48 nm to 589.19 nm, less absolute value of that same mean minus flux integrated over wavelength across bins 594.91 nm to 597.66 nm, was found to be -9.1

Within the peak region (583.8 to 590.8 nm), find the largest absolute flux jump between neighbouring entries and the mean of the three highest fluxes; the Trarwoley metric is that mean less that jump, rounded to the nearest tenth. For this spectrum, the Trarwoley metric 10.6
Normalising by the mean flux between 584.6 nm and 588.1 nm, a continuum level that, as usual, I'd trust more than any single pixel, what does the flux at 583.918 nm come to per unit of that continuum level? 1.00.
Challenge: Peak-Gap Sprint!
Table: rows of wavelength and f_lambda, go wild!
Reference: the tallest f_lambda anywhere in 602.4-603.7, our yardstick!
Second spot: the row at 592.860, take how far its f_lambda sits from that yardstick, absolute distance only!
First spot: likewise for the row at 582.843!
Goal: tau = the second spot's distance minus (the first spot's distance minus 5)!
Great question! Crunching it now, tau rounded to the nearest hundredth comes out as 5.41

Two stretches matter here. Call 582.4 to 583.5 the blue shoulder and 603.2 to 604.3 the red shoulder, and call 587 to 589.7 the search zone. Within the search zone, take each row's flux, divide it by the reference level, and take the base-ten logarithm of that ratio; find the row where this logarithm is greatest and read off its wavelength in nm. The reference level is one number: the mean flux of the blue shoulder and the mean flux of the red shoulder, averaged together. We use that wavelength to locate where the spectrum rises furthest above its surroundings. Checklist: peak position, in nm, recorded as 587.965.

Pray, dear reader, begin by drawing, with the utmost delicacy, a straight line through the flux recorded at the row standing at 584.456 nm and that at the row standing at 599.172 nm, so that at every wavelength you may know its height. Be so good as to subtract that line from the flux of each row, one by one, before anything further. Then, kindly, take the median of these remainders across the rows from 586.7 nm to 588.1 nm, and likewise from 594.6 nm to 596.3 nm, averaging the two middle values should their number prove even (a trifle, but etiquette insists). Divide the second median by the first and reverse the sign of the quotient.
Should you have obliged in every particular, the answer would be 4.4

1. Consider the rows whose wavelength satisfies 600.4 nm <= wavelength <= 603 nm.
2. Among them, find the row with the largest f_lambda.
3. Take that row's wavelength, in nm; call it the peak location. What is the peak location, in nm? 600.554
